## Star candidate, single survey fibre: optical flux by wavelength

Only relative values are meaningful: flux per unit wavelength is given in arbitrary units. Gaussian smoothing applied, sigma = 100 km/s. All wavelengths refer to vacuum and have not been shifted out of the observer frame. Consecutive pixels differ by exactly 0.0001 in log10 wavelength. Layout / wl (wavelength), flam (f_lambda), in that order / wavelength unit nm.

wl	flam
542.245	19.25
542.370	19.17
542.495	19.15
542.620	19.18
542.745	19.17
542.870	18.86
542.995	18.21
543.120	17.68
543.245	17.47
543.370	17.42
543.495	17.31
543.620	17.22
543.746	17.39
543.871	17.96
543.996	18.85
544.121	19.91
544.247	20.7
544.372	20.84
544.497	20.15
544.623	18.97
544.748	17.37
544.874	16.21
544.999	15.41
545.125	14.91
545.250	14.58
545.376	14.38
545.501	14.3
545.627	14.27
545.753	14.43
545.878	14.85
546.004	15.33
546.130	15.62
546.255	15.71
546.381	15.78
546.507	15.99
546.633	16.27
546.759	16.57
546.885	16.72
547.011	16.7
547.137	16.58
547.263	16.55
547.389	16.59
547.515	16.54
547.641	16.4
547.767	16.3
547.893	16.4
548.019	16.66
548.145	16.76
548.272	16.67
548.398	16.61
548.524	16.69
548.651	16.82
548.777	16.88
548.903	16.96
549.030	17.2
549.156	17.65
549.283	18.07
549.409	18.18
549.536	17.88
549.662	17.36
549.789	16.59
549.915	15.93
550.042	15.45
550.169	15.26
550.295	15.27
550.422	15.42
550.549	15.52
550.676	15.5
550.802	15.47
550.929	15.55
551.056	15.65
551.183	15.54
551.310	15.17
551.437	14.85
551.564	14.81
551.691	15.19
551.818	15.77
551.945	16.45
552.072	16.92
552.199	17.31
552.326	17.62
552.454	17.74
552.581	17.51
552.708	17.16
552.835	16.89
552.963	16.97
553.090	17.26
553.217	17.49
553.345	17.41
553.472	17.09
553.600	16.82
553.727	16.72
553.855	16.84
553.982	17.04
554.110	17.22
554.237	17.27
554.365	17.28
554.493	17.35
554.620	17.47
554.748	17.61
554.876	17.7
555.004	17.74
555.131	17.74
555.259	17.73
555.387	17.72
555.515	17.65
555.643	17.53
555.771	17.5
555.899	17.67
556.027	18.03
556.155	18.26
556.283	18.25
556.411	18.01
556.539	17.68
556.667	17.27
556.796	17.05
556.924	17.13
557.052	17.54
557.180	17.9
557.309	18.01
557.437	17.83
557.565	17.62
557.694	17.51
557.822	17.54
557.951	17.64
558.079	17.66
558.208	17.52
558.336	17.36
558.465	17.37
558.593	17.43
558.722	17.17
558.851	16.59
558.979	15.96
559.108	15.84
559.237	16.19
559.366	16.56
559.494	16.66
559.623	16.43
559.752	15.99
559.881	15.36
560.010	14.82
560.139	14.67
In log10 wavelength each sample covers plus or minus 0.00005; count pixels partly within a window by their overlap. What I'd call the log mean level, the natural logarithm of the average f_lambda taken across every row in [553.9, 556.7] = 2.87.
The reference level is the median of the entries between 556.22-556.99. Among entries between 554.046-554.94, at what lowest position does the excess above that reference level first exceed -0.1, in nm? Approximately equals 554.620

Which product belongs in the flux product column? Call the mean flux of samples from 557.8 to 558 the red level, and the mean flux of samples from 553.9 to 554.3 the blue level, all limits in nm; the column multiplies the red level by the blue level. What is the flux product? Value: 302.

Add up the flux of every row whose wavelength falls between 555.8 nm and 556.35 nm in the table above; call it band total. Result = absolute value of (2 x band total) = 144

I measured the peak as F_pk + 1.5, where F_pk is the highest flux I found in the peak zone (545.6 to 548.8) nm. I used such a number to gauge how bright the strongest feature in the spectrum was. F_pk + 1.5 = 18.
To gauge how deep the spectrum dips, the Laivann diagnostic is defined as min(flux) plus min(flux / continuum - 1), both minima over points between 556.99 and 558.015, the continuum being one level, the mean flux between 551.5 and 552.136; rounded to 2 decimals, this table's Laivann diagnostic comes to 17.62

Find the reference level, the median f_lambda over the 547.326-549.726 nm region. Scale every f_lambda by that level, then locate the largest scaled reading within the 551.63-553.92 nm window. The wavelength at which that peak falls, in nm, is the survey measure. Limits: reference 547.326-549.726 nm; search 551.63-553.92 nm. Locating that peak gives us 552.454 nm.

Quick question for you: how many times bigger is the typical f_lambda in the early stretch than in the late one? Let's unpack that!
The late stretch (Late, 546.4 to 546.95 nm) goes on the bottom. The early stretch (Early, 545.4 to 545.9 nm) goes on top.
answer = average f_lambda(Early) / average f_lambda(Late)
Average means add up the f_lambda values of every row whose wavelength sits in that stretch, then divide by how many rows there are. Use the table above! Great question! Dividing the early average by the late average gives 0.88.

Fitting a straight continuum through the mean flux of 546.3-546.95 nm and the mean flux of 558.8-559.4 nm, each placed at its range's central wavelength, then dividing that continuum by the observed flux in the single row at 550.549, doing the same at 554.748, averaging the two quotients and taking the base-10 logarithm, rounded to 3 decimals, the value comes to -0.007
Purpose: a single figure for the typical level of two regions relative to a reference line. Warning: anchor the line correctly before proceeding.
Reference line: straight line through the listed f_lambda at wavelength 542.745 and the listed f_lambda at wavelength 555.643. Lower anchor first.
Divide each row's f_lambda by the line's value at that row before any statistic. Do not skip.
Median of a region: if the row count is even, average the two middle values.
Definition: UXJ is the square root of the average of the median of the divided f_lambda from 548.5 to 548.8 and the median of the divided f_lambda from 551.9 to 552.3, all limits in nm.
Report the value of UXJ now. 0.96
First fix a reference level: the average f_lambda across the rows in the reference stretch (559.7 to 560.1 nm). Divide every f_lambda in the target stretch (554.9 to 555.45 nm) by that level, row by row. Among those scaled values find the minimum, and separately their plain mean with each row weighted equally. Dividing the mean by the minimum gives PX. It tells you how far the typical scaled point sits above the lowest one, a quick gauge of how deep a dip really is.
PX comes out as 1.00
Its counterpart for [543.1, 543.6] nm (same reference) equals 1.01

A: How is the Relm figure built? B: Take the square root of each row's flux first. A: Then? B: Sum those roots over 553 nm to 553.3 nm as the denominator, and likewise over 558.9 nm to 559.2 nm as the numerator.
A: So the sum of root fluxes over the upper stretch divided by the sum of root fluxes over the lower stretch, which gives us 0.96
